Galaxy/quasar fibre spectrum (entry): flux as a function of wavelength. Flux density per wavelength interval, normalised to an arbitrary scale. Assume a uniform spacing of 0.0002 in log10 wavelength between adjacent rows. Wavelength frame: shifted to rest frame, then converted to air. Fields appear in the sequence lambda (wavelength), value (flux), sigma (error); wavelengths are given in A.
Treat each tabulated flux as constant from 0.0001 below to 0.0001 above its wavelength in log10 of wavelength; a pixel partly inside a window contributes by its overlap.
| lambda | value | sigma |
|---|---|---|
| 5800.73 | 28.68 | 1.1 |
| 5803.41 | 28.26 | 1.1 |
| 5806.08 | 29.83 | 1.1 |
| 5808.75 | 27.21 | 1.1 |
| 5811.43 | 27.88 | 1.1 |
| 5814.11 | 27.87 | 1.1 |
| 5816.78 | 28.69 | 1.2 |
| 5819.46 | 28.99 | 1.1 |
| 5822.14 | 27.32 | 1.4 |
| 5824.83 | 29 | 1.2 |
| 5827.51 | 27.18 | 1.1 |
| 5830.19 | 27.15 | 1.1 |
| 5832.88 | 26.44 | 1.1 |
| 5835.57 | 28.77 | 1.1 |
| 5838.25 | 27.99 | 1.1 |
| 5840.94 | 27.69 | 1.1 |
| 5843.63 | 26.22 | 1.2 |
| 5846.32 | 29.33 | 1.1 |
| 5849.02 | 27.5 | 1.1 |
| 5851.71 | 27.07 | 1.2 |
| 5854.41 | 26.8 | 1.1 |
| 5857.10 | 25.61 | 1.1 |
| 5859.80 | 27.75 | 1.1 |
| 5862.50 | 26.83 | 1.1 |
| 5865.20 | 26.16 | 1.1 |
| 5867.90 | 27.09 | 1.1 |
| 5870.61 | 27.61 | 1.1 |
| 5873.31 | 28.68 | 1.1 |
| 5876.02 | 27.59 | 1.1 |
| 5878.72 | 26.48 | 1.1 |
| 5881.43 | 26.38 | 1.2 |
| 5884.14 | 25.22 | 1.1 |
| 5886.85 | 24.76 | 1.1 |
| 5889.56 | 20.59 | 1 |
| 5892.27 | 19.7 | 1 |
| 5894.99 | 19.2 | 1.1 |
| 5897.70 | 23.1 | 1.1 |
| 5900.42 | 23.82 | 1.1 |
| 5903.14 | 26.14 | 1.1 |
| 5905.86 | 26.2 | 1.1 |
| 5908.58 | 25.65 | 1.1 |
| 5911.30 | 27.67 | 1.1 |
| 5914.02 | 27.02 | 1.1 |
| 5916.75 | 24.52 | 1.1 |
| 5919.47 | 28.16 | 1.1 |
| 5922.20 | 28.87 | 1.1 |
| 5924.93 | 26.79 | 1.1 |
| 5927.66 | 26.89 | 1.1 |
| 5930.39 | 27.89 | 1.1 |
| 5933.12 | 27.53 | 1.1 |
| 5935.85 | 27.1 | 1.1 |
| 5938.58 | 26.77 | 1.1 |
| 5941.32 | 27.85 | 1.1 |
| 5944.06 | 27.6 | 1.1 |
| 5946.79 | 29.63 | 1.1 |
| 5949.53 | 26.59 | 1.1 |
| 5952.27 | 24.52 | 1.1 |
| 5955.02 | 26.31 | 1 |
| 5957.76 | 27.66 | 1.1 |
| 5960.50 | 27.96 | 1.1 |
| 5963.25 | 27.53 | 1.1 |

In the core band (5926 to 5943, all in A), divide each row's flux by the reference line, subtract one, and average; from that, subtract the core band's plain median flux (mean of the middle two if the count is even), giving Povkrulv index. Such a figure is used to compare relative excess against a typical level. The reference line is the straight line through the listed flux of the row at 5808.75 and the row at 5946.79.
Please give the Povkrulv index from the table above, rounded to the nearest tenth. -27.4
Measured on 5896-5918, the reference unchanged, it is -26.0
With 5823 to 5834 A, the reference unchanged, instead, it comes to -27.2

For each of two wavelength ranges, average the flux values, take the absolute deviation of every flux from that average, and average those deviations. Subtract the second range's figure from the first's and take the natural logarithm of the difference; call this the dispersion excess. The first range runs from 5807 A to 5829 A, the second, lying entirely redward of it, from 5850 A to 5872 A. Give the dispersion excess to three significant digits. -1.95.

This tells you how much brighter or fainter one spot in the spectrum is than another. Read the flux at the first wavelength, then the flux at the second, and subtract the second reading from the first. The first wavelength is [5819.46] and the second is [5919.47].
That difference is 1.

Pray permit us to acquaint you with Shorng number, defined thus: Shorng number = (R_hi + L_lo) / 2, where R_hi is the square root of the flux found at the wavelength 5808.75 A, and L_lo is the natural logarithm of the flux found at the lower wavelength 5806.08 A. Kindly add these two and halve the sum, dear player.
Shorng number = 4.31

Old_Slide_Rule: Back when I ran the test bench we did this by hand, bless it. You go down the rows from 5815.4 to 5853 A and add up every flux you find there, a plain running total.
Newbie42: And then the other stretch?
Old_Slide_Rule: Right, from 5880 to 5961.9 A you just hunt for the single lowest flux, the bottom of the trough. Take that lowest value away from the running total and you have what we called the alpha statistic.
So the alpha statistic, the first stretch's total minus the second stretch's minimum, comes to 370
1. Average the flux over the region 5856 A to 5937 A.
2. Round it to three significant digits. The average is 25.9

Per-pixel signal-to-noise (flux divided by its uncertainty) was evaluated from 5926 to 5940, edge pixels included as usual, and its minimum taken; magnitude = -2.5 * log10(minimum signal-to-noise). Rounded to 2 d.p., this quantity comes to -3.47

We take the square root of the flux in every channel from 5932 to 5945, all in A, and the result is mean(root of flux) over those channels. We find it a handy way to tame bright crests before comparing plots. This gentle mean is 5.23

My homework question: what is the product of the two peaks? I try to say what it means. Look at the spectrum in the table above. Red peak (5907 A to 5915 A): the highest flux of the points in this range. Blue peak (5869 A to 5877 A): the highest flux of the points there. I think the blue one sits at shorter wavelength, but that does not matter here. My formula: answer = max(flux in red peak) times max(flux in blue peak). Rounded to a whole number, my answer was 794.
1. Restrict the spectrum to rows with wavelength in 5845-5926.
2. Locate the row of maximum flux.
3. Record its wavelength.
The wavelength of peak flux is 5846.32 A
